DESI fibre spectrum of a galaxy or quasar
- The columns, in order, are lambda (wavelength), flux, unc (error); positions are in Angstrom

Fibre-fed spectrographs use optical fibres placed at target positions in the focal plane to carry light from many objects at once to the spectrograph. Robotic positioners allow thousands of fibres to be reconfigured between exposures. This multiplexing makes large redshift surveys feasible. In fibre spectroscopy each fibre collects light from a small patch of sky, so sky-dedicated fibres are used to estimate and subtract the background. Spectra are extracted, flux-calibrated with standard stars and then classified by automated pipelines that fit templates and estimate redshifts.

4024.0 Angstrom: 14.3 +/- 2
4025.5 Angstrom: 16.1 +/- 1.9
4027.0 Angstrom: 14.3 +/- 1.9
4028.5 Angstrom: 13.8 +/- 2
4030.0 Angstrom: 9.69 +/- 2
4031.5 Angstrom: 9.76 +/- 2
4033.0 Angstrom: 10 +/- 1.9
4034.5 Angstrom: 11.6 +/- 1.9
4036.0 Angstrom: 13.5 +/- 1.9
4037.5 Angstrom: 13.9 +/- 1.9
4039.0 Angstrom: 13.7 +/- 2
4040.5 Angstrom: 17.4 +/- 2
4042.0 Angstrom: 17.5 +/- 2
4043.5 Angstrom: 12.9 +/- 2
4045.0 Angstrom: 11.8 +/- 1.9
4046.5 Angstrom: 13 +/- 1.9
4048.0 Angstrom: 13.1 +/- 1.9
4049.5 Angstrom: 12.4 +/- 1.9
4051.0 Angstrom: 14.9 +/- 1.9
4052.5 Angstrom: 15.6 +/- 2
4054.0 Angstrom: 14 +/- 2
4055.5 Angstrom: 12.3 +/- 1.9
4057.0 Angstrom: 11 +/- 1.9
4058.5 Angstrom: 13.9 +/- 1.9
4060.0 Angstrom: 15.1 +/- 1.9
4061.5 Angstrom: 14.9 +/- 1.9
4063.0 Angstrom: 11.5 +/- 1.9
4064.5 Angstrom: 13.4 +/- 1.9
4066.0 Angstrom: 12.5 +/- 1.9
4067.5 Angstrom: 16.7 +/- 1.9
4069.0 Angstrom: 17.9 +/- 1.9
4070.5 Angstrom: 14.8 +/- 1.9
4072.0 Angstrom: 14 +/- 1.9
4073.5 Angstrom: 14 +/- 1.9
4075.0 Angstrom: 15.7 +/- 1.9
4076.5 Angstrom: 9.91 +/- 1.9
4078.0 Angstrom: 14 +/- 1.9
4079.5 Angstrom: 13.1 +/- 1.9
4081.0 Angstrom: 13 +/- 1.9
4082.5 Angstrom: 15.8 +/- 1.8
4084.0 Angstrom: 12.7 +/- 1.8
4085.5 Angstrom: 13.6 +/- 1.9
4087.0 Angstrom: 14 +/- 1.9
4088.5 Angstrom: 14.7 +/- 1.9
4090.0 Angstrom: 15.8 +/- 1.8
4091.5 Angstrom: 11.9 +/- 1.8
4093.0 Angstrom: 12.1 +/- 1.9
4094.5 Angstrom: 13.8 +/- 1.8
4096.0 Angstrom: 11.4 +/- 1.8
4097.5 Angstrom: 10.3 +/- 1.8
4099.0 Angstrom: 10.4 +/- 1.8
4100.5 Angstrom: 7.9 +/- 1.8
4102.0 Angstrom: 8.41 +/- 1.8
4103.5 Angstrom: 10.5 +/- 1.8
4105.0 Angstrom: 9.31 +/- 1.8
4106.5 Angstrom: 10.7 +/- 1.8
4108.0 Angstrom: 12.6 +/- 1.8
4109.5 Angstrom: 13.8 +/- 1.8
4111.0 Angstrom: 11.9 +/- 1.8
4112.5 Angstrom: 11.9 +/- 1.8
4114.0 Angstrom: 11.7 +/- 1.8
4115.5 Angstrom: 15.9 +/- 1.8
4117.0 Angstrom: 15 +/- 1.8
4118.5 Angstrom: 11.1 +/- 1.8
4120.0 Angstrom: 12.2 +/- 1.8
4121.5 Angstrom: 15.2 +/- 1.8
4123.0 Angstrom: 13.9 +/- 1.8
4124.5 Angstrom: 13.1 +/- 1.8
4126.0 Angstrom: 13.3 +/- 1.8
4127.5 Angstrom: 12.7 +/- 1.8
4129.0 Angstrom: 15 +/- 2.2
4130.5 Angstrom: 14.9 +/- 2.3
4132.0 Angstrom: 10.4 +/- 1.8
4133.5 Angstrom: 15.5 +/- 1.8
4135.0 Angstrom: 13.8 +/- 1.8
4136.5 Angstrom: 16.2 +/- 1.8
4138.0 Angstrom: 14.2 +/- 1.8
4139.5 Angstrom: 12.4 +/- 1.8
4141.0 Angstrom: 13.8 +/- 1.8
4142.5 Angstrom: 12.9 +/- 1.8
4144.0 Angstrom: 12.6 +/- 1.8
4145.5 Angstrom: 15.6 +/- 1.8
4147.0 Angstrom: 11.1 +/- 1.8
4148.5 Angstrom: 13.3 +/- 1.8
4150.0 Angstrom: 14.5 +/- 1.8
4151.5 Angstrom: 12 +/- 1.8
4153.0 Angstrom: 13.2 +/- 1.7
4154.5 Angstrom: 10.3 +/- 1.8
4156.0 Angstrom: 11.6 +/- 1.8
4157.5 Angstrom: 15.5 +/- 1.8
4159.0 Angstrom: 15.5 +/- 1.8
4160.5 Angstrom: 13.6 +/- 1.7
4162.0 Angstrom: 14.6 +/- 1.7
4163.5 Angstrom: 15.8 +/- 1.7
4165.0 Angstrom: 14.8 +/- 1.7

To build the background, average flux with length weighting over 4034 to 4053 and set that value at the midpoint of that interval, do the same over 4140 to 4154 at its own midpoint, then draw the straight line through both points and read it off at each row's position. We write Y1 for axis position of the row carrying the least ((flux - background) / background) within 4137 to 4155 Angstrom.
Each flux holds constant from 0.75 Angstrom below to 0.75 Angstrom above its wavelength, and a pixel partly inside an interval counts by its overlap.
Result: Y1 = 4154.5 Angstrom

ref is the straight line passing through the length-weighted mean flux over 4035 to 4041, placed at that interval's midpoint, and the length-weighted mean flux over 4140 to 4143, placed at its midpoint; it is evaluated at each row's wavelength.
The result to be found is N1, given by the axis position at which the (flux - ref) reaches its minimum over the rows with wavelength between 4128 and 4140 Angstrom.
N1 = 4132.0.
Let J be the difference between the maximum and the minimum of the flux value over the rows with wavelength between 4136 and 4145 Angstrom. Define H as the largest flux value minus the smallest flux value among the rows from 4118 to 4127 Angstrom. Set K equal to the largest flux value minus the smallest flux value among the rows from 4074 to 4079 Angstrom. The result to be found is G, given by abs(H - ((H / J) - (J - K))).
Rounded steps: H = 4.1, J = 3.8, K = 5.8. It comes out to 1.0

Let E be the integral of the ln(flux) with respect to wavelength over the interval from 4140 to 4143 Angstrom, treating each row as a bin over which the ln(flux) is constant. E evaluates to 8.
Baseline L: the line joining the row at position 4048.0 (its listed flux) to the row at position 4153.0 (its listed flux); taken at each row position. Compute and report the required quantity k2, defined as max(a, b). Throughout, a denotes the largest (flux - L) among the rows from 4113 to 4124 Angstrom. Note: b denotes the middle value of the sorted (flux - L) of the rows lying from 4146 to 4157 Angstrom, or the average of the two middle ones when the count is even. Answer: 2.74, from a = 2.74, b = -1.2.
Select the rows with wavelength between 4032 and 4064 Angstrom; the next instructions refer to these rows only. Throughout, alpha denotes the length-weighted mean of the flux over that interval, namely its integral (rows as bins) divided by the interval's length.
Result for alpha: 13.5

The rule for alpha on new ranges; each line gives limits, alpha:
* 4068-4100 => 13.5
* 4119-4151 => 13.6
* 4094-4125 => 11.9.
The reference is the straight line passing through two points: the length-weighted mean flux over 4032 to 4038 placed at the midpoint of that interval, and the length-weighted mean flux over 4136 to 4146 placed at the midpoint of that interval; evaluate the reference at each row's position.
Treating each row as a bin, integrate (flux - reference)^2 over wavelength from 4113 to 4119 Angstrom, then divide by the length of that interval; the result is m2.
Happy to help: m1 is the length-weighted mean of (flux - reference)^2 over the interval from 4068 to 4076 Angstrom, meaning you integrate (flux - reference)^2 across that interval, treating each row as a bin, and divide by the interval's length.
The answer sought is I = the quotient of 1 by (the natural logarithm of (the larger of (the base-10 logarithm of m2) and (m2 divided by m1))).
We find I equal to -2.1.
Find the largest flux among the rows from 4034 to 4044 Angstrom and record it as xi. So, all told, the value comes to 17.5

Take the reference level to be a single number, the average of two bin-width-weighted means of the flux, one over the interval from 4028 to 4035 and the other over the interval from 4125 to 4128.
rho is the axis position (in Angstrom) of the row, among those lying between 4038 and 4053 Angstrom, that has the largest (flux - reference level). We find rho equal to 4042.0 Angstrom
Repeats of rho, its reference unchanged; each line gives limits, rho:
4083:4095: 4090.0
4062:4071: 4069.0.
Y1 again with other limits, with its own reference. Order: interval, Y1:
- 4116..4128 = 4118.5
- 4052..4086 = 4076.5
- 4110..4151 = 4132.0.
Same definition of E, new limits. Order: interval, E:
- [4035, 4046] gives 29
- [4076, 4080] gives 10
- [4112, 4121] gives 23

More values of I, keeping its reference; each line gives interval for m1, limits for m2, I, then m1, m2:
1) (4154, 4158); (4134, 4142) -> -0.7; 7.4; 1.6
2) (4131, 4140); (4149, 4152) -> -1.5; 3.7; 1.9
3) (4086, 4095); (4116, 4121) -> 3.1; 2.4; 3.4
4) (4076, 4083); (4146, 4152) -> -27.5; 3.3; 3.2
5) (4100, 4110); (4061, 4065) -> -1.0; 11.5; 2.4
